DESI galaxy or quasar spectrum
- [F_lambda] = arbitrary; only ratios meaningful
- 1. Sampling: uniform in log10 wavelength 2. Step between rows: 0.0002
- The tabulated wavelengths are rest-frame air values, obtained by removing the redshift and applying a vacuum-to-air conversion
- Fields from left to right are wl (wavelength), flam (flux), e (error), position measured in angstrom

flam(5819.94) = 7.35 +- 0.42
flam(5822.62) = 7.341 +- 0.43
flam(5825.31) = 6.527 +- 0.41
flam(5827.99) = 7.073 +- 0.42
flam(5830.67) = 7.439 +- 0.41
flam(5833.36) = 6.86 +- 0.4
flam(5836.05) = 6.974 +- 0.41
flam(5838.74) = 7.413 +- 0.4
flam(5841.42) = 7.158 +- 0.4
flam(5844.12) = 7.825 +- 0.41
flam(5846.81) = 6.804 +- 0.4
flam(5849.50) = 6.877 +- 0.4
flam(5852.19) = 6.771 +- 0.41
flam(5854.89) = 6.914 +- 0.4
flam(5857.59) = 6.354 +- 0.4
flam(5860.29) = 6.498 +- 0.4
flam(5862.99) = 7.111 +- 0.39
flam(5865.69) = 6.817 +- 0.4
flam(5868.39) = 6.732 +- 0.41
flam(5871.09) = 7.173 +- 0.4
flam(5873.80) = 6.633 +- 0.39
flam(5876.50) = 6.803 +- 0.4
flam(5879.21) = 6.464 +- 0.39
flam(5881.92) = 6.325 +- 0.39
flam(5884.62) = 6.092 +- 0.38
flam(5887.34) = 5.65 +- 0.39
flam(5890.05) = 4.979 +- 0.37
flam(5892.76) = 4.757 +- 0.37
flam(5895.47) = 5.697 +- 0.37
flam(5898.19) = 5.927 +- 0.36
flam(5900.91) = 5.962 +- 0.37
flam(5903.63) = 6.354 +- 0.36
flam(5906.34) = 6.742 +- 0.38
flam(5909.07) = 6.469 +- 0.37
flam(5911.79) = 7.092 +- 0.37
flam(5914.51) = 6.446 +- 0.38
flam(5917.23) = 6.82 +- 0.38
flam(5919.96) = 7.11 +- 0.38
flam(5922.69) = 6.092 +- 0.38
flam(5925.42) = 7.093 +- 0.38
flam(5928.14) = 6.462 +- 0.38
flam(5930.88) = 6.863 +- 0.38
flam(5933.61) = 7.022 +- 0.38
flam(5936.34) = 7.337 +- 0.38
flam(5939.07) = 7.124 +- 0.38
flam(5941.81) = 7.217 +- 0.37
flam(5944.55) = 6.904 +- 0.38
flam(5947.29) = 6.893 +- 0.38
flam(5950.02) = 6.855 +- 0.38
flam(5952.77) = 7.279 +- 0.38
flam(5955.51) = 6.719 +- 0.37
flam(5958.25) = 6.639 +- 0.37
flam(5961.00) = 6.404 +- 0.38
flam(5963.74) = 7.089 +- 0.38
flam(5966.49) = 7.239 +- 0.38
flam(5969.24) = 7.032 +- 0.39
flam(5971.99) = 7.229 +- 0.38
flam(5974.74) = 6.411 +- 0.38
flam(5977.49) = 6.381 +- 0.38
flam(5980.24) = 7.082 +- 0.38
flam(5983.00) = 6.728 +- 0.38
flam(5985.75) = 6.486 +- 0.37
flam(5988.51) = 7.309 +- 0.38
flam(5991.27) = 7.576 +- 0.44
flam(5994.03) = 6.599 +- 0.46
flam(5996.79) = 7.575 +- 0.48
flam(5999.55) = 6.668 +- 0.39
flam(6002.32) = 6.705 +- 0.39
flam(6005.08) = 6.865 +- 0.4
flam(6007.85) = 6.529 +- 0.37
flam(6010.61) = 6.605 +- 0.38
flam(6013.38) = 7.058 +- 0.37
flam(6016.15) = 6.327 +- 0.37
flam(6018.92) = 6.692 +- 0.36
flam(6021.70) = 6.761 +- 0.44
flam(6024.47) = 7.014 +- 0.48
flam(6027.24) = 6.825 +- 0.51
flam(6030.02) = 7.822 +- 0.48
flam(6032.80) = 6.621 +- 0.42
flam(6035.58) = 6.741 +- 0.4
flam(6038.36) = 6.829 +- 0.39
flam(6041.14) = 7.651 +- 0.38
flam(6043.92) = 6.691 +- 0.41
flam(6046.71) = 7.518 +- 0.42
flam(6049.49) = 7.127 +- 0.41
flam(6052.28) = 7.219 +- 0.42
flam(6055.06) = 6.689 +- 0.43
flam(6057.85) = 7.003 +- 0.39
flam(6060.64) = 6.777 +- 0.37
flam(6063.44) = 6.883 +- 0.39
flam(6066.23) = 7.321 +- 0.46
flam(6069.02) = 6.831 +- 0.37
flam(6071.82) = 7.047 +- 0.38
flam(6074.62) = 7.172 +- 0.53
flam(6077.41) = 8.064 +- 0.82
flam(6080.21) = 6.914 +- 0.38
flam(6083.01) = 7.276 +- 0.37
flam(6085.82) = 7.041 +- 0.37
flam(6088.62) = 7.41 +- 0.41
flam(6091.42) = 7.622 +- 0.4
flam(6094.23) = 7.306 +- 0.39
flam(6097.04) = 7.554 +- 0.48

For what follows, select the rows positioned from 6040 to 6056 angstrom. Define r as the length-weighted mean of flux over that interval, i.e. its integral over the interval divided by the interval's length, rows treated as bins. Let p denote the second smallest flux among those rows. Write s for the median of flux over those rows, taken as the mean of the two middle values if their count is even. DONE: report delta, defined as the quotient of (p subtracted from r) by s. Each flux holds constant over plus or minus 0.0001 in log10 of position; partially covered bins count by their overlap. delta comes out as 0.06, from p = 6.691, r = 7.16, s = 7.17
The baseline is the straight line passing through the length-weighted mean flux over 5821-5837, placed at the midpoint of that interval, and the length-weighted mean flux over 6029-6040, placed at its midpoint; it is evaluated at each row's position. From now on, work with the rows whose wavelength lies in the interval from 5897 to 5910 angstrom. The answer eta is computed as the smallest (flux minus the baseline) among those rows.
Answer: -1.1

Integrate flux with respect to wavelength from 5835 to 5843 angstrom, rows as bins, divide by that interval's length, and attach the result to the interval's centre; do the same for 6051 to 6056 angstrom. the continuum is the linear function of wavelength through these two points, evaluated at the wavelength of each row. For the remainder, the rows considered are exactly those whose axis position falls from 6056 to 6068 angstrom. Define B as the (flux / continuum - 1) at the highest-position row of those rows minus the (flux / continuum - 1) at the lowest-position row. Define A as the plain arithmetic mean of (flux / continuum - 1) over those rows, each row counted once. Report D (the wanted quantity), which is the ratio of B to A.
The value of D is 14.8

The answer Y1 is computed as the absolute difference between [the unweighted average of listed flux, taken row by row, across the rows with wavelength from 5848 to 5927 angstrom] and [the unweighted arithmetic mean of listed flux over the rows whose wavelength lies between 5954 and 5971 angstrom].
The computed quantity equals 0.4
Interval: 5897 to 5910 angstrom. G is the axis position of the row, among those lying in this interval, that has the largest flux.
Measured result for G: 5906.34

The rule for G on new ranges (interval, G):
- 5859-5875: 5871.09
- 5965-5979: 5966.49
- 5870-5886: 5871.09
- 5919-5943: 5936.34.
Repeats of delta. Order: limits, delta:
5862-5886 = 0.05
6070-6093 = 0.04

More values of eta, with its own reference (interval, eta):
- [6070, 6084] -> -0.1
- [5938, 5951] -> -0.2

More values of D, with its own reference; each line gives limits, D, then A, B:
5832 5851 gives -0.5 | -0.010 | 0.00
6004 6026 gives -0.6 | -0.042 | 0.02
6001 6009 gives 0.5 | -0.047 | -0.02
